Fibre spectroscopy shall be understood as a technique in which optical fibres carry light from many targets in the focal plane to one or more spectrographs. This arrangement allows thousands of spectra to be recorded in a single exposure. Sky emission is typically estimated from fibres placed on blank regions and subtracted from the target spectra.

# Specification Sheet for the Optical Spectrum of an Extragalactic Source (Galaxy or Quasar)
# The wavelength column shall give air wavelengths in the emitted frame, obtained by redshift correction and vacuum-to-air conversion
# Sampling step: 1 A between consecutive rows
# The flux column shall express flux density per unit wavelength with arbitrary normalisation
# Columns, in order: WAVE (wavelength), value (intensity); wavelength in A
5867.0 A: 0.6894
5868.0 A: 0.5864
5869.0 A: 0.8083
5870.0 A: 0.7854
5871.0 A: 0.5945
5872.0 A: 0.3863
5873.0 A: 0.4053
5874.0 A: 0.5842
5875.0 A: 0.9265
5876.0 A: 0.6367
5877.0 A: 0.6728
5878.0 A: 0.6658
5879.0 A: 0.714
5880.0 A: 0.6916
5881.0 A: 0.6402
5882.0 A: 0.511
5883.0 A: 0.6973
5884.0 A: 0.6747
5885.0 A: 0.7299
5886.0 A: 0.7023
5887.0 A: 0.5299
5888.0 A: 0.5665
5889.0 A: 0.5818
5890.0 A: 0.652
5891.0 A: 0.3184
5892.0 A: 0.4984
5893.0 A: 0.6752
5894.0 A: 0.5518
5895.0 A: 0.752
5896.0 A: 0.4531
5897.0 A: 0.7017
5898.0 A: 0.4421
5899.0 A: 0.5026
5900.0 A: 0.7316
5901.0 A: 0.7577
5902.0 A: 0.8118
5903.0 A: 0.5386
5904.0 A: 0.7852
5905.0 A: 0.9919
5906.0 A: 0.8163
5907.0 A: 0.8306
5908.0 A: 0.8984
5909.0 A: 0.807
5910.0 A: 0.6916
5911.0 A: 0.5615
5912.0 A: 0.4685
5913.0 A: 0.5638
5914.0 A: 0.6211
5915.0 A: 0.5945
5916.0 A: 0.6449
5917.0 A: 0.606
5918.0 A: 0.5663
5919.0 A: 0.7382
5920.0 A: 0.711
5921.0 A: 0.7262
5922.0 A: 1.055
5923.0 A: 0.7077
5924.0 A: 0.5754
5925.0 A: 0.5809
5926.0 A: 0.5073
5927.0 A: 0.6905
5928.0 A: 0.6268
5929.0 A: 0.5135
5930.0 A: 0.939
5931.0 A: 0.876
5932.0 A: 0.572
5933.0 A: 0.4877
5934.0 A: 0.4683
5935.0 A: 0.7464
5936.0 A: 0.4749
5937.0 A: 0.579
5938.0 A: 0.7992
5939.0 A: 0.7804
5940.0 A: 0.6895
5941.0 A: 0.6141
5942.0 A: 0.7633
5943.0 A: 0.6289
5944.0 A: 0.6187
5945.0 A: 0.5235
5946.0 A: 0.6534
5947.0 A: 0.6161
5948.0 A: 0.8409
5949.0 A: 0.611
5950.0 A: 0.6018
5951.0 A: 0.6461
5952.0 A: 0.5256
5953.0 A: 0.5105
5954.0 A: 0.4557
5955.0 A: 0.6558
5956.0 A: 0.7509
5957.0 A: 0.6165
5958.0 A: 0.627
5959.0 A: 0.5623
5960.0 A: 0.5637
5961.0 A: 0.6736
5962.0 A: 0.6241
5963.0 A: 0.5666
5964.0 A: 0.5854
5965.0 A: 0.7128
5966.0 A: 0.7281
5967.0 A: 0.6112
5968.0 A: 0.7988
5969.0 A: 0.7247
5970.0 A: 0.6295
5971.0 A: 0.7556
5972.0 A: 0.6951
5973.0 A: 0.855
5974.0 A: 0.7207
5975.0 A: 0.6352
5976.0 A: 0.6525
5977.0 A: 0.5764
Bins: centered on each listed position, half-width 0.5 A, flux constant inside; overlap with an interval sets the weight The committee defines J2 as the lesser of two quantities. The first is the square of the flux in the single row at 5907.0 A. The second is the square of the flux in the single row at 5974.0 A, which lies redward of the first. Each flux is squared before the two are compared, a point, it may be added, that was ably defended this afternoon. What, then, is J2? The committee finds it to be 0.52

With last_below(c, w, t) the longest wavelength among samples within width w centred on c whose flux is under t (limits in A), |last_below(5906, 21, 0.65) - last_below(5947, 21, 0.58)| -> 38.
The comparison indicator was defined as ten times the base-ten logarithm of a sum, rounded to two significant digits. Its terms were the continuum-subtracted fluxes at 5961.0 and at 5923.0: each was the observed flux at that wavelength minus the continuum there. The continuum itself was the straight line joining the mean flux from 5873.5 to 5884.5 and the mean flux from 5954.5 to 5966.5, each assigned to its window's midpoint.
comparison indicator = -11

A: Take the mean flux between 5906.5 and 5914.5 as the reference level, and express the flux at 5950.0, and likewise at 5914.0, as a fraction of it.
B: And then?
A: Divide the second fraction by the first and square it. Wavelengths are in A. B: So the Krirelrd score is 1.1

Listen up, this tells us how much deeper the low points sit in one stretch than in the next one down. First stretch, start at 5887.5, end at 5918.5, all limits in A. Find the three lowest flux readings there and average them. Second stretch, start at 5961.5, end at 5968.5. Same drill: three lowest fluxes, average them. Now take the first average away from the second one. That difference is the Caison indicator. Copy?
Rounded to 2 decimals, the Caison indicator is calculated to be 0.18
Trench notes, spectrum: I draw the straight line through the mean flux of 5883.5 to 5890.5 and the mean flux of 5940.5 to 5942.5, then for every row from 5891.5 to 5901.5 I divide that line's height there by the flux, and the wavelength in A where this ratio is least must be 5895.0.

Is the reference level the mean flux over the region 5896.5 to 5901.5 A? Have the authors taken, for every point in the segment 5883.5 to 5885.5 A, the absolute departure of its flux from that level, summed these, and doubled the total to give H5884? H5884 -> 0.30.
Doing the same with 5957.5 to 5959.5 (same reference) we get 0.13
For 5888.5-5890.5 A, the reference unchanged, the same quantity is 0.14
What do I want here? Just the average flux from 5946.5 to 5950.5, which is 0.67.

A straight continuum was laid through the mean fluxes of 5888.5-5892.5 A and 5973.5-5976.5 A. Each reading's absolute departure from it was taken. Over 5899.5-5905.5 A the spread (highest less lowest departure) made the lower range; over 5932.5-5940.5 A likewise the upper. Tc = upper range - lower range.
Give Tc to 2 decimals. -0.27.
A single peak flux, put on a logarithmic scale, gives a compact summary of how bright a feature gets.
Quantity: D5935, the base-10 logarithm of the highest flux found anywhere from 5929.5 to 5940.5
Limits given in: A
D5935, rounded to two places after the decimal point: -0.03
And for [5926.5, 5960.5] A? -0.03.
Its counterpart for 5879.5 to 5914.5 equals 0.00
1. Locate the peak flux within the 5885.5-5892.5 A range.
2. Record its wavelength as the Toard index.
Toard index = 5886.0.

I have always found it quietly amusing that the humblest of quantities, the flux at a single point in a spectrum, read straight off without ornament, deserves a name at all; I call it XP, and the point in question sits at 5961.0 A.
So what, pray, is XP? 0.6736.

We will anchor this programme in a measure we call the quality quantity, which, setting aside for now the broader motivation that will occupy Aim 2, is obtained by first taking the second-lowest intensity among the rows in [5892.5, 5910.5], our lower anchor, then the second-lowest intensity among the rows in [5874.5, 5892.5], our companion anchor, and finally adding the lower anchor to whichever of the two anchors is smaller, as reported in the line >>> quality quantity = 0.91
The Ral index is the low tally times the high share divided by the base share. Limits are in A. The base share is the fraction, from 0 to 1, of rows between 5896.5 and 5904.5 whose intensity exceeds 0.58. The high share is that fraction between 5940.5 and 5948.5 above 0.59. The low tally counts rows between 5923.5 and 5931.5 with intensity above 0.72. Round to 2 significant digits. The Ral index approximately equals 2.8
